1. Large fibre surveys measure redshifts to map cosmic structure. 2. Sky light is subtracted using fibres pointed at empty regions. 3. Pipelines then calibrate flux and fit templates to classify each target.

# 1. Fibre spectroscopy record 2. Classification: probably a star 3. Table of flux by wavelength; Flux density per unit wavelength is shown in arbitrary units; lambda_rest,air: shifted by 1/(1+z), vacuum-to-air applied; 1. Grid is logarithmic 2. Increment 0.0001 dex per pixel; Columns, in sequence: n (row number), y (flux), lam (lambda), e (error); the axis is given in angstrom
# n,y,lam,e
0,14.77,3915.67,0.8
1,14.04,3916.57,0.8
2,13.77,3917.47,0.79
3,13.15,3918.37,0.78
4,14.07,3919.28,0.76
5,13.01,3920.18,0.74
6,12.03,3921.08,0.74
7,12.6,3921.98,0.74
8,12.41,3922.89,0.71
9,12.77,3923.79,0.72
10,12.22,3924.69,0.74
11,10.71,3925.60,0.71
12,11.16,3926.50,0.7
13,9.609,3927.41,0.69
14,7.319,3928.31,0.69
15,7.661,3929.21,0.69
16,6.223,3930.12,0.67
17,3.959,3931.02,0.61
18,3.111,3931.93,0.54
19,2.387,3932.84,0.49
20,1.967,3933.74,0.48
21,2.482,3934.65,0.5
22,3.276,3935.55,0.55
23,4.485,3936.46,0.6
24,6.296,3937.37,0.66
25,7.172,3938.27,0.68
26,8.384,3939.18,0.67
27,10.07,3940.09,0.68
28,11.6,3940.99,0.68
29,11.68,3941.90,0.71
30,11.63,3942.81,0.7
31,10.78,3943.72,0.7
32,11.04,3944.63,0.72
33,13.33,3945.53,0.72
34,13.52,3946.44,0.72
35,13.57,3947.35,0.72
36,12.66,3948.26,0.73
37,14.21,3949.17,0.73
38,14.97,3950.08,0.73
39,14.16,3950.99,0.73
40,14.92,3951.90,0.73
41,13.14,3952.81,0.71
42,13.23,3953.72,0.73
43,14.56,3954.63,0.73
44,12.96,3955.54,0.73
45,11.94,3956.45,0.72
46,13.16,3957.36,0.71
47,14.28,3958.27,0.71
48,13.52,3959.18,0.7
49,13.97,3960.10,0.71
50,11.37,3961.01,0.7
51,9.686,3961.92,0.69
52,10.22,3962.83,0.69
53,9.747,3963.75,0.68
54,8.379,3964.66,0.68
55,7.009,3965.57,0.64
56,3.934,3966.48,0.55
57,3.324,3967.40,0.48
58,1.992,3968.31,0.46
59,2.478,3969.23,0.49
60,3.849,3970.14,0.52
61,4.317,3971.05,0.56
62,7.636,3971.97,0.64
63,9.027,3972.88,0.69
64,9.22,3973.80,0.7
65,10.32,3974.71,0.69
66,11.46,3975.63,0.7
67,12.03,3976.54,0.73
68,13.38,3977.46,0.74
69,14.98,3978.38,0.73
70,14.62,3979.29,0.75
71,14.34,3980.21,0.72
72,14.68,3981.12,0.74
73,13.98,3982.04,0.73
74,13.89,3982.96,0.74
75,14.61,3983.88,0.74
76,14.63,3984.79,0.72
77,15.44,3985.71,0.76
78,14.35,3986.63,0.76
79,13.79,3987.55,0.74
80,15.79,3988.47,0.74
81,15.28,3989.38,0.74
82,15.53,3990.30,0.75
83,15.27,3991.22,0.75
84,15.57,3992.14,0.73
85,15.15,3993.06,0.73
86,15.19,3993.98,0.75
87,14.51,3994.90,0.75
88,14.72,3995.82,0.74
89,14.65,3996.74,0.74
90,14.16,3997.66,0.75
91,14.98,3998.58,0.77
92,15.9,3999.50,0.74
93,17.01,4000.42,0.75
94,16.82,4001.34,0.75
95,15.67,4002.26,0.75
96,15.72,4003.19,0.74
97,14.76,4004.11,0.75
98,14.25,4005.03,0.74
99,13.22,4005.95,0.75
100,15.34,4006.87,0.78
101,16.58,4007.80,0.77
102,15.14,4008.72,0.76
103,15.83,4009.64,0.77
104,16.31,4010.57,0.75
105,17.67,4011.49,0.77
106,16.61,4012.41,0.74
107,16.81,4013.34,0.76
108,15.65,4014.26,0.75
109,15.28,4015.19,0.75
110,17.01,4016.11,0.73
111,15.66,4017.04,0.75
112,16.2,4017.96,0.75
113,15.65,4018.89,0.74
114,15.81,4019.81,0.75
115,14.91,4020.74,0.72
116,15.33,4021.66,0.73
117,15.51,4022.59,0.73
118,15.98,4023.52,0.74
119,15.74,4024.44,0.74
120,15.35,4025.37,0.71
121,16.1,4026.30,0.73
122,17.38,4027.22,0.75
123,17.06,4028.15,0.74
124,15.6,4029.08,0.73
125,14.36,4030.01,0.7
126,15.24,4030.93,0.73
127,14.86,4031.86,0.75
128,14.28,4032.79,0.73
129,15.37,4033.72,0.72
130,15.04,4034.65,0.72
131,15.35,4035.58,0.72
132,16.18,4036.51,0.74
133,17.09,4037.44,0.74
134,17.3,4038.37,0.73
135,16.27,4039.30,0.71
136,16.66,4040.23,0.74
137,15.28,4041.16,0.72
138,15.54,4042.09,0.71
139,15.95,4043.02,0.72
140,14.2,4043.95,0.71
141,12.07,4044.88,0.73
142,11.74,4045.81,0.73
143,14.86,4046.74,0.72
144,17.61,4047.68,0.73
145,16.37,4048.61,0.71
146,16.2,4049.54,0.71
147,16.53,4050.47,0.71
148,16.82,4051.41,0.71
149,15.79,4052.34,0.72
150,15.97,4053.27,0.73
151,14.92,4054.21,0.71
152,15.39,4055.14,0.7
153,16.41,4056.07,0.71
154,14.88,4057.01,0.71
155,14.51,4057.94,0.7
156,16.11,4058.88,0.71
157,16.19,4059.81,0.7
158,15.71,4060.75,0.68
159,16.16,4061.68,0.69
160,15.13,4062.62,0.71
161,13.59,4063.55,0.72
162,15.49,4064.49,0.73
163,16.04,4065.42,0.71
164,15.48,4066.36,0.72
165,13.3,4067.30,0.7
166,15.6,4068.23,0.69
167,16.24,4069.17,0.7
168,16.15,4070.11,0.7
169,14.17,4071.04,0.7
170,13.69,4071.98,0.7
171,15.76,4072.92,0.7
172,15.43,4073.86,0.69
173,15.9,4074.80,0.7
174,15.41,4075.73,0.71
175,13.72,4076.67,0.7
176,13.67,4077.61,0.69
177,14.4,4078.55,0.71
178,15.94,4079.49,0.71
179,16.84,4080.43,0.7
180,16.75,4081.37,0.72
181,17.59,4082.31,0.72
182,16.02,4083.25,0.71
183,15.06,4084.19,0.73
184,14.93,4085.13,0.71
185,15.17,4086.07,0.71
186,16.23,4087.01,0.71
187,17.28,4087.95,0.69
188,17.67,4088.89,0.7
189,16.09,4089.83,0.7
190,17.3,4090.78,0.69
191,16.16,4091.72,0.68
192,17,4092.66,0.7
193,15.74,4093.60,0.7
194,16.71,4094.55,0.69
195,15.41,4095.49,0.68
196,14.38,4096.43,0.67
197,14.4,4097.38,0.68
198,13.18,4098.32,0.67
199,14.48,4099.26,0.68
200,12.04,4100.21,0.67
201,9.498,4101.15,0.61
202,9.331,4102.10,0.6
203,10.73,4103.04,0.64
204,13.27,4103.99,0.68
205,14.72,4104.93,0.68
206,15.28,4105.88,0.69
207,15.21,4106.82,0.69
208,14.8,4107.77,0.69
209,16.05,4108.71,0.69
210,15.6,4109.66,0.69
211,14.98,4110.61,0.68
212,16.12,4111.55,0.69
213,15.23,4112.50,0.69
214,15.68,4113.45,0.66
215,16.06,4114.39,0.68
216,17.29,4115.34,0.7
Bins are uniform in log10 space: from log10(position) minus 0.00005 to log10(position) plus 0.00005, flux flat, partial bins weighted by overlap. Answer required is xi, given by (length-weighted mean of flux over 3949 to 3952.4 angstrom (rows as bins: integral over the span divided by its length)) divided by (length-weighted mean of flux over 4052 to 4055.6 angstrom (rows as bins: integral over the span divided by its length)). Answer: 0.94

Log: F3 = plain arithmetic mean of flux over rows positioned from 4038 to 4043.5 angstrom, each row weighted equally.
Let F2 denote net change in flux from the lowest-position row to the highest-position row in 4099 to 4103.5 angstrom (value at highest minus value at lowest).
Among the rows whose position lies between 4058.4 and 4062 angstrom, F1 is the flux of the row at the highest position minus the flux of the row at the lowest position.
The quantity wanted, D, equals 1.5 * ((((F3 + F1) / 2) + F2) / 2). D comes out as 3.3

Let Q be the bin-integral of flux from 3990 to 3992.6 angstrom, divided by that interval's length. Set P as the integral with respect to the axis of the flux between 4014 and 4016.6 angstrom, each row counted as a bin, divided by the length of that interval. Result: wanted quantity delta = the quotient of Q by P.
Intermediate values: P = 16.0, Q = 15.4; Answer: 0.97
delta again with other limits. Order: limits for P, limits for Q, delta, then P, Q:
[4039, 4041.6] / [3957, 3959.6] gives 0.85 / 16.1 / 13.7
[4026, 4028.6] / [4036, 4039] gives 0.99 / 16.9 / 16.8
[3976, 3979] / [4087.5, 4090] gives 1.27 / 13.5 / 17.1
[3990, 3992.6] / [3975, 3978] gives 0.79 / 15.4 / 12.2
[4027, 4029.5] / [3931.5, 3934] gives 0.15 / 16.6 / 2.5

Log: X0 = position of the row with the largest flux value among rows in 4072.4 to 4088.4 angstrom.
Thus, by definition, 4082.31 angstrom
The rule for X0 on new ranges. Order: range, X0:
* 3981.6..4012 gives 4011.49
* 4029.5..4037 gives 4036.51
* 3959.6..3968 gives 3960.10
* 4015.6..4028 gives 4027.22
